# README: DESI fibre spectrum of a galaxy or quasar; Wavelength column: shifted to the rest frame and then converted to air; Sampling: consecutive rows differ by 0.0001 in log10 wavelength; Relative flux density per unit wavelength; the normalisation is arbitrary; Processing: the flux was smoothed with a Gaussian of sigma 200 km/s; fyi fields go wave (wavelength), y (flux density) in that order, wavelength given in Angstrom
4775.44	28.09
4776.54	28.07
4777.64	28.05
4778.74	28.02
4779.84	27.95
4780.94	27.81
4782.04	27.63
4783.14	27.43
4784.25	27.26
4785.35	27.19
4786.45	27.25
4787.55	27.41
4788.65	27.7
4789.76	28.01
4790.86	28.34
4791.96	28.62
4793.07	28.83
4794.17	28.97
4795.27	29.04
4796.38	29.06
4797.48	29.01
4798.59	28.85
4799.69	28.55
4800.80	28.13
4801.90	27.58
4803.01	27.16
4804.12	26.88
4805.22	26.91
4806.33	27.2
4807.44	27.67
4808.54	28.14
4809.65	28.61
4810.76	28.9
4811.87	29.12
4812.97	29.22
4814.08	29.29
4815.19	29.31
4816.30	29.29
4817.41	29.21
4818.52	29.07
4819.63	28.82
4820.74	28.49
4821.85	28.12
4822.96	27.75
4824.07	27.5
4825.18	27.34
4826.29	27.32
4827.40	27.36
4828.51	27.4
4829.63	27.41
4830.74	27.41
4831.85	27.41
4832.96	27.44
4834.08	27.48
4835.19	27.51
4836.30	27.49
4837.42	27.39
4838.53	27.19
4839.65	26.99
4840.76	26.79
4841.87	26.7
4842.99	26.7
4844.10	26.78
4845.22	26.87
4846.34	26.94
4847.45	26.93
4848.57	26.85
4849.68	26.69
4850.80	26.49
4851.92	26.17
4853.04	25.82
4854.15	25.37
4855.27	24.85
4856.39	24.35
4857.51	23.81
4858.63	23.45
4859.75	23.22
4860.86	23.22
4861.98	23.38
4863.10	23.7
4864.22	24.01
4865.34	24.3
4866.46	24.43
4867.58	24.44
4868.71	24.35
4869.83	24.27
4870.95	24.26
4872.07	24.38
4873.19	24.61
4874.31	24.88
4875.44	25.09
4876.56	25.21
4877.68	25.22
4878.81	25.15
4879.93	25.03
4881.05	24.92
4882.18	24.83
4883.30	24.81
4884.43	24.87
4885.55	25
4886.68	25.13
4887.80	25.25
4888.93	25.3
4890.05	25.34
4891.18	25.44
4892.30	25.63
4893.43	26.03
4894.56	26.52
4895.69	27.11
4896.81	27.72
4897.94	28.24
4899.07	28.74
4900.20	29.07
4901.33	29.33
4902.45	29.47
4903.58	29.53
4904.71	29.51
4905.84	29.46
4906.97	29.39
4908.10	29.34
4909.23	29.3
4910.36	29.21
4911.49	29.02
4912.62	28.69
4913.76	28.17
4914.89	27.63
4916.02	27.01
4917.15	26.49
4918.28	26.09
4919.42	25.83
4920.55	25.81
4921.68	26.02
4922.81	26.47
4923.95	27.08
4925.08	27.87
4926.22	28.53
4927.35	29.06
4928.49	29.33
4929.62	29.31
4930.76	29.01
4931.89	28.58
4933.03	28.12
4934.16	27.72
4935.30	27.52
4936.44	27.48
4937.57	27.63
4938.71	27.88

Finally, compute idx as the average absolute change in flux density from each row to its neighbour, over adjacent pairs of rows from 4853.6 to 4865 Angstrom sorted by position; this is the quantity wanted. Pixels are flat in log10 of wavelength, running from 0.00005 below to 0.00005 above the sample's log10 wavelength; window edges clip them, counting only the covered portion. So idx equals 0.33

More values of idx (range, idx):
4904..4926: 0.32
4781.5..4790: 0.18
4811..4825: 0.18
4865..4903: 0.19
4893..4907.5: 0.30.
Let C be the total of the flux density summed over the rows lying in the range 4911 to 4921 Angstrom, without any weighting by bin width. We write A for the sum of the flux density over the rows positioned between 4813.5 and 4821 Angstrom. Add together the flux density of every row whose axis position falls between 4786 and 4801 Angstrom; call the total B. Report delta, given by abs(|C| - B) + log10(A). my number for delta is 155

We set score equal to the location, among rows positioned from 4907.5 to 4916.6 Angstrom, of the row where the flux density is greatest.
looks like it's 4908.10 Angstrom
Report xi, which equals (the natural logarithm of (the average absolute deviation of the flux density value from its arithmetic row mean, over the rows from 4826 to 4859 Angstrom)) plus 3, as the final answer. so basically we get 2.8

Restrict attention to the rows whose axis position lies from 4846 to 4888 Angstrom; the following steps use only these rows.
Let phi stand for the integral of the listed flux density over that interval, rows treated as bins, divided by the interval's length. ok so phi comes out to 24.9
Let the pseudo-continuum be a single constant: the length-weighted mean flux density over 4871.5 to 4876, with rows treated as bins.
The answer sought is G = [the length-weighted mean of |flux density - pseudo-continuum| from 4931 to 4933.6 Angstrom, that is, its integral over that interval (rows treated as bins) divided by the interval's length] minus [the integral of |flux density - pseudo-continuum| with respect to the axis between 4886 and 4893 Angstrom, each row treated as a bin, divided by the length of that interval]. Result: 3.1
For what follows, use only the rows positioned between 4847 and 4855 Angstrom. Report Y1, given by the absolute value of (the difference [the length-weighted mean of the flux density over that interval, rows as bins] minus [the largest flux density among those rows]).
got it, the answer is 0.66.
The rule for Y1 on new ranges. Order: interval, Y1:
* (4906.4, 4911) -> 0.08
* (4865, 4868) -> 0.04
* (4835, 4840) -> 0.22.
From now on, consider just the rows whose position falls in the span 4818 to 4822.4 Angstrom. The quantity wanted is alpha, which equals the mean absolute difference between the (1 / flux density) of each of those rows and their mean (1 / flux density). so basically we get 0.0004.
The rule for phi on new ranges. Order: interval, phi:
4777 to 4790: 27.6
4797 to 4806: 27.8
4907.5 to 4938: 27.9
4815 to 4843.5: 27.7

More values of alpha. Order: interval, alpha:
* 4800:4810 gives 0.0006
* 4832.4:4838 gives 0.0000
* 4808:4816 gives 0.0004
